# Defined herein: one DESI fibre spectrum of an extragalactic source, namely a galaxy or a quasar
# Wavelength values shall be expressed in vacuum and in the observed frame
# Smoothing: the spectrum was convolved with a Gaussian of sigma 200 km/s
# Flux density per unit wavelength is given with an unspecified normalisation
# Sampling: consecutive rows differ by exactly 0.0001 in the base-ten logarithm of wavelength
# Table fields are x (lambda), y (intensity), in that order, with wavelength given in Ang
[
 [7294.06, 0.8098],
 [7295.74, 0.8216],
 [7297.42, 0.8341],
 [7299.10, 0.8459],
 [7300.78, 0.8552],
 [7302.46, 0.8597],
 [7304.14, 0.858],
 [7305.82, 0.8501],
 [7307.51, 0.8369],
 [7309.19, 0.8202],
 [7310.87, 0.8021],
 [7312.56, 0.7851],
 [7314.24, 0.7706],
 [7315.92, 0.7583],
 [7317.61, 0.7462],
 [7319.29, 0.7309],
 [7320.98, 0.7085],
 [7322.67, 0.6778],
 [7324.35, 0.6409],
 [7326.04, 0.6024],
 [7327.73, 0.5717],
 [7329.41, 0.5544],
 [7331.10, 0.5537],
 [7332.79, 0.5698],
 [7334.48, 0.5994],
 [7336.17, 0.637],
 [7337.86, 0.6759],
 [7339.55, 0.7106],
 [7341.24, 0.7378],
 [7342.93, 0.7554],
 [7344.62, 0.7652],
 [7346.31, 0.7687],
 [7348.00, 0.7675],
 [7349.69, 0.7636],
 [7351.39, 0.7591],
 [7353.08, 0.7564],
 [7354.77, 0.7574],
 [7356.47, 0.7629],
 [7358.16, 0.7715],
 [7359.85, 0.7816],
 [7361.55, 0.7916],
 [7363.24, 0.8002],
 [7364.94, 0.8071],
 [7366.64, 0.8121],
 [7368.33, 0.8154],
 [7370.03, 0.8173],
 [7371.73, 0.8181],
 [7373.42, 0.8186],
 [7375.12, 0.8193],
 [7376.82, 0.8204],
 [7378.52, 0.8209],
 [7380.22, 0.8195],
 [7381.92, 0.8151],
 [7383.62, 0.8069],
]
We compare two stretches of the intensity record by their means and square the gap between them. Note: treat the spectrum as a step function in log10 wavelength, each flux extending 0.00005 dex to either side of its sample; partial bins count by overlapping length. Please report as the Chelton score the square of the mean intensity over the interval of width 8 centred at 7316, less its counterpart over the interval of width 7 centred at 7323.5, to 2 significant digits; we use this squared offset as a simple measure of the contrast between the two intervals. 0.010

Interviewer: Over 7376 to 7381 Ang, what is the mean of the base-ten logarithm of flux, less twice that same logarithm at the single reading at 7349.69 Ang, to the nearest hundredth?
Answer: 0.15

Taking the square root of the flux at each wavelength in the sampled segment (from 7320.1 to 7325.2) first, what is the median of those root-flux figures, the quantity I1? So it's 0.82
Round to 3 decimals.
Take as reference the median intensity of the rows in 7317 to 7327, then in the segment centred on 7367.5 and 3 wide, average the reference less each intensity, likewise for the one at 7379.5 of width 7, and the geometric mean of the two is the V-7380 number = 0.123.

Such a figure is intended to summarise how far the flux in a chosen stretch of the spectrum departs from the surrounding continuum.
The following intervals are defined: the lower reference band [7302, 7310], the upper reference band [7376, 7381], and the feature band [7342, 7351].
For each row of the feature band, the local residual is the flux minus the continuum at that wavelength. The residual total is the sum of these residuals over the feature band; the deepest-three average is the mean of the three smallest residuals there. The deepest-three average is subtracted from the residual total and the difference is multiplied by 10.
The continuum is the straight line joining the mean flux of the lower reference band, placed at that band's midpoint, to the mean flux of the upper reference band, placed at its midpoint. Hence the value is -3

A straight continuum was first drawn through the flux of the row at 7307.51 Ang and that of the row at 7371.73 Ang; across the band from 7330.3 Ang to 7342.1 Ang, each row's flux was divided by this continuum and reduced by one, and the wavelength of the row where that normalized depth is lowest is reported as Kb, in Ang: 7331.10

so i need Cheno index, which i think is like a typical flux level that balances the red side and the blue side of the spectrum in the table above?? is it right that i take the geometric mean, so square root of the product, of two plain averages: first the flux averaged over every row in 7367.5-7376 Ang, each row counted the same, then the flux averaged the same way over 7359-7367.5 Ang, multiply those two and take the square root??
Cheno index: 0.808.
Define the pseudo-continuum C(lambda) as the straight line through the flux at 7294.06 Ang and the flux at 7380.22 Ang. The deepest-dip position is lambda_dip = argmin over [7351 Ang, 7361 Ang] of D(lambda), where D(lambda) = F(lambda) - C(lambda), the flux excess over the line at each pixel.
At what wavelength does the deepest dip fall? 7353.08 Ang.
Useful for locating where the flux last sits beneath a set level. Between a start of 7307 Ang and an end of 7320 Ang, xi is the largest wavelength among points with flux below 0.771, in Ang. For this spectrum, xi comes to 7319.29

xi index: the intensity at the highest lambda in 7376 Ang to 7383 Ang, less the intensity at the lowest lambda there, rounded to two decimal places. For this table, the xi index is -0.01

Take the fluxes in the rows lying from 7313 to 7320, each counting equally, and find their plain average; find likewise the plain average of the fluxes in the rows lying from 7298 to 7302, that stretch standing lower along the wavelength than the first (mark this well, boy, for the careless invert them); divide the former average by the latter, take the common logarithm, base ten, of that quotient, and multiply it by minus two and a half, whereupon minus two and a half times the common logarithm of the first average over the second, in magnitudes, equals 0.13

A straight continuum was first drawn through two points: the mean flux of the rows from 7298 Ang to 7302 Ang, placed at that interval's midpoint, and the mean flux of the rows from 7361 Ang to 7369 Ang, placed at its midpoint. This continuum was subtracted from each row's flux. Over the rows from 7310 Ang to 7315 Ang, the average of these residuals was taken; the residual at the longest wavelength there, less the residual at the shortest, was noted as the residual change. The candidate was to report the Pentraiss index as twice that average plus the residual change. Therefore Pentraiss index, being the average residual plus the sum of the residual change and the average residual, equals -0.14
